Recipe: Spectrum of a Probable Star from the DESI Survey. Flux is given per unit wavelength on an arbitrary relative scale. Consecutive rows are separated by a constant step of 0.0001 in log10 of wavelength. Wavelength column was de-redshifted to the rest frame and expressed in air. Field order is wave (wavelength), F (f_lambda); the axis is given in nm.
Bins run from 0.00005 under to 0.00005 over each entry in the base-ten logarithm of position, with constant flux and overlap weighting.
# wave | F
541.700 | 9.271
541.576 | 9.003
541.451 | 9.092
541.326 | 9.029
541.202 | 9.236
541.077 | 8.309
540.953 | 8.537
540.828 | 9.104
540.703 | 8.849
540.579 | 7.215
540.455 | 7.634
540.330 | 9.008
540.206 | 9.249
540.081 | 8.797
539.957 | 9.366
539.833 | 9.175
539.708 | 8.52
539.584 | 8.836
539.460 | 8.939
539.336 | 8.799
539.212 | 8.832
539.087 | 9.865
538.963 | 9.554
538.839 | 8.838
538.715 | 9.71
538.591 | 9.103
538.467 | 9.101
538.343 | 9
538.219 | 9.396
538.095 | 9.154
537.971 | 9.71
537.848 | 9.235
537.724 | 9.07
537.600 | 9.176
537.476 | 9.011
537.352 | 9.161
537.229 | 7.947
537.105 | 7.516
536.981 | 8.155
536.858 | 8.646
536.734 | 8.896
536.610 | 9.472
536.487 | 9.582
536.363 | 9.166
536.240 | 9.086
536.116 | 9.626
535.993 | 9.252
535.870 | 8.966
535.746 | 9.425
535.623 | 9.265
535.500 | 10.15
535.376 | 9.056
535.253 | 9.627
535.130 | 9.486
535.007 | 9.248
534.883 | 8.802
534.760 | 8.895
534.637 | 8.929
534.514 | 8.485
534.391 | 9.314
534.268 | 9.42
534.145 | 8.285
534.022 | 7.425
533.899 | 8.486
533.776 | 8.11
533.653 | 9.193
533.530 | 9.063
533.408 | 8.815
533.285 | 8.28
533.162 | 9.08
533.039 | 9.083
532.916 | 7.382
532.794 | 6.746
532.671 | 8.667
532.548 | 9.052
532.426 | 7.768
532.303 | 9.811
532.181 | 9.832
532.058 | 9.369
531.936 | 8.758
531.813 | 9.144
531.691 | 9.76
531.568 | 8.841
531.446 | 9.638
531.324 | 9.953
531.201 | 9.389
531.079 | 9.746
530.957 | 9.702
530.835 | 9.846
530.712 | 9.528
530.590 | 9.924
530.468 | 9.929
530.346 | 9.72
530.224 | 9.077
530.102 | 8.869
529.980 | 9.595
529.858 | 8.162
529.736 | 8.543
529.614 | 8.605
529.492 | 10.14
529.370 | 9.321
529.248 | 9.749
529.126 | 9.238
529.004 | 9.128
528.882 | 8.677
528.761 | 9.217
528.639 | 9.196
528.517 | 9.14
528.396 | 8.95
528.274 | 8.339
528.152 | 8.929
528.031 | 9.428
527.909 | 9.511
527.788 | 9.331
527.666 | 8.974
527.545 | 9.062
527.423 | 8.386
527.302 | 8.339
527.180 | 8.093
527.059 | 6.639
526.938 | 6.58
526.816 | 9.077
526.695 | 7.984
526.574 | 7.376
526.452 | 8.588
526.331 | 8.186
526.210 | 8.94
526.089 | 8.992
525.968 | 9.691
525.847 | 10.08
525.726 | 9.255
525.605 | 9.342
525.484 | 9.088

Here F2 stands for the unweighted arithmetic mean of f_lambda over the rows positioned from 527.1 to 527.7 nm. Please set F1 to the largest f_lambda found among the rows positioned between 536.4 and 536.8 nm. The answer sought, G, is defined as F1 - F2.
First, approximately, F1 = 9.582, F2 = 8.6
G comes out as 1.01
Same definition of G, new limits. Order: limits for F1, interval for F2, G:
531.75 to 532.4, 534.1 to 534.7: 0.95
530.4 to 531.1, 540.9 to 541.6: 1.06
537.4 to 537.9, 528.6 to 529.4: 0.02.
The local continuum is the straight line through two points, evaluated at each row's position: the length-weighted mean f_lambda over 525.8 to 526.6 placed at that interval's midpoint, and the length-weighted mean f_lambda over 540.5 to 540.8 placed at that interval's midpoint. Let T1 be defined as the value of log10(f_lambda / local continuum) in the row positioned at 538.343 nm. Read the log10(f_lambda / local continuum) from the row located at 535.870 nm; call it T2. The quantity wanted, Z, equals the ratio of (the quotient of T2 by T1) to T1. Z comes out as 21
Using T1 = 0.037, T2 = 0.029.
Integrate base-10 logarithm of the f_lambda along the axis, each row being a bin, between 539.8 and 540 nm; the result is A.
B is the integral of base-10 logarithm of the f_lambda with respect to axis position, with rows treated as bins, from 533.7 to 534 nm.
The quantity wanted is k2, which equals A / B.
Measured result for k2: 0.71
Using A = 0.194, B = 0.27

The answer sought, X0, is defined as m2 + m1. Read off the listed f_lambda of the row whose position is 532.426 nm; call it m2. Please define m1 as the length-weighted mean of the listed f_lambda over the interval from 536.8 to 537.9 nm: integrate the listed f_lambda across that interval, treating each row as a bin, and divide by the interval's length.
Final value 16.4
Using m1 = 8.65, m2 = 7.768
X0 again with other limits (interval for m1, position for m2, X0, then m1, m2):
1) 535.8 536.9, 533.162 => 18.3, 9.19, 9.08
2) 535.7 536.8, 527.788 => 18.6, 9.27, 9.331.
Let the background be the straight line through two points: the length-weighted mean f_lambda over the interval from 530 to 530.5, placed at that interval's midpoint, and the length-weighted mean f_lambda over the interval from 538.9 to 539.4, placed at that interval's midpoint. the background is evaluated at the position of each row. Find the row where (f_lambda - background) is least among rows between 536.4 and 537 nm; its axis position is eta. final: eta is 536.981 nm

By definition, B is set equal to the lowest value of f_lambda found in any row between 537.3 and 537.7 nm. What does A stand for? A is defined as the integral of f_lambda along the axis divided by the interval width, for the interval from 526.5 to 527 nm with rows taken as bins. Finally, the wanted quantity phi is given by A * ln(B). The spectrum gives 17.1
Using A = 7.8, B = 9.011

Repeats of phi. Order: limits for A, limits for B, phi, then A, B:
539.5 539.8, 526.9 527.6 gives 16.5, 8.7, 6.58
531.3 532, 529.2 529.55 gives 20.8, 9.3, 9.321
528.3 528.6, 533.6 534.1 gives 18.0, 9.0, 7.425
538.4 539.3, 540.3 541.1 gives 18.3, 9.3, 7.215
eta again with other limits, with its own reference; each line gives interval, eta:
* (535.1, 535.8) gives 535.376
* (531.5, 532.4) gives 531.936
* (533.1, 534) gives 533.776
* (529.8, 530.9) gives 529.858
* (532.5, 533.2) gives 532.794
